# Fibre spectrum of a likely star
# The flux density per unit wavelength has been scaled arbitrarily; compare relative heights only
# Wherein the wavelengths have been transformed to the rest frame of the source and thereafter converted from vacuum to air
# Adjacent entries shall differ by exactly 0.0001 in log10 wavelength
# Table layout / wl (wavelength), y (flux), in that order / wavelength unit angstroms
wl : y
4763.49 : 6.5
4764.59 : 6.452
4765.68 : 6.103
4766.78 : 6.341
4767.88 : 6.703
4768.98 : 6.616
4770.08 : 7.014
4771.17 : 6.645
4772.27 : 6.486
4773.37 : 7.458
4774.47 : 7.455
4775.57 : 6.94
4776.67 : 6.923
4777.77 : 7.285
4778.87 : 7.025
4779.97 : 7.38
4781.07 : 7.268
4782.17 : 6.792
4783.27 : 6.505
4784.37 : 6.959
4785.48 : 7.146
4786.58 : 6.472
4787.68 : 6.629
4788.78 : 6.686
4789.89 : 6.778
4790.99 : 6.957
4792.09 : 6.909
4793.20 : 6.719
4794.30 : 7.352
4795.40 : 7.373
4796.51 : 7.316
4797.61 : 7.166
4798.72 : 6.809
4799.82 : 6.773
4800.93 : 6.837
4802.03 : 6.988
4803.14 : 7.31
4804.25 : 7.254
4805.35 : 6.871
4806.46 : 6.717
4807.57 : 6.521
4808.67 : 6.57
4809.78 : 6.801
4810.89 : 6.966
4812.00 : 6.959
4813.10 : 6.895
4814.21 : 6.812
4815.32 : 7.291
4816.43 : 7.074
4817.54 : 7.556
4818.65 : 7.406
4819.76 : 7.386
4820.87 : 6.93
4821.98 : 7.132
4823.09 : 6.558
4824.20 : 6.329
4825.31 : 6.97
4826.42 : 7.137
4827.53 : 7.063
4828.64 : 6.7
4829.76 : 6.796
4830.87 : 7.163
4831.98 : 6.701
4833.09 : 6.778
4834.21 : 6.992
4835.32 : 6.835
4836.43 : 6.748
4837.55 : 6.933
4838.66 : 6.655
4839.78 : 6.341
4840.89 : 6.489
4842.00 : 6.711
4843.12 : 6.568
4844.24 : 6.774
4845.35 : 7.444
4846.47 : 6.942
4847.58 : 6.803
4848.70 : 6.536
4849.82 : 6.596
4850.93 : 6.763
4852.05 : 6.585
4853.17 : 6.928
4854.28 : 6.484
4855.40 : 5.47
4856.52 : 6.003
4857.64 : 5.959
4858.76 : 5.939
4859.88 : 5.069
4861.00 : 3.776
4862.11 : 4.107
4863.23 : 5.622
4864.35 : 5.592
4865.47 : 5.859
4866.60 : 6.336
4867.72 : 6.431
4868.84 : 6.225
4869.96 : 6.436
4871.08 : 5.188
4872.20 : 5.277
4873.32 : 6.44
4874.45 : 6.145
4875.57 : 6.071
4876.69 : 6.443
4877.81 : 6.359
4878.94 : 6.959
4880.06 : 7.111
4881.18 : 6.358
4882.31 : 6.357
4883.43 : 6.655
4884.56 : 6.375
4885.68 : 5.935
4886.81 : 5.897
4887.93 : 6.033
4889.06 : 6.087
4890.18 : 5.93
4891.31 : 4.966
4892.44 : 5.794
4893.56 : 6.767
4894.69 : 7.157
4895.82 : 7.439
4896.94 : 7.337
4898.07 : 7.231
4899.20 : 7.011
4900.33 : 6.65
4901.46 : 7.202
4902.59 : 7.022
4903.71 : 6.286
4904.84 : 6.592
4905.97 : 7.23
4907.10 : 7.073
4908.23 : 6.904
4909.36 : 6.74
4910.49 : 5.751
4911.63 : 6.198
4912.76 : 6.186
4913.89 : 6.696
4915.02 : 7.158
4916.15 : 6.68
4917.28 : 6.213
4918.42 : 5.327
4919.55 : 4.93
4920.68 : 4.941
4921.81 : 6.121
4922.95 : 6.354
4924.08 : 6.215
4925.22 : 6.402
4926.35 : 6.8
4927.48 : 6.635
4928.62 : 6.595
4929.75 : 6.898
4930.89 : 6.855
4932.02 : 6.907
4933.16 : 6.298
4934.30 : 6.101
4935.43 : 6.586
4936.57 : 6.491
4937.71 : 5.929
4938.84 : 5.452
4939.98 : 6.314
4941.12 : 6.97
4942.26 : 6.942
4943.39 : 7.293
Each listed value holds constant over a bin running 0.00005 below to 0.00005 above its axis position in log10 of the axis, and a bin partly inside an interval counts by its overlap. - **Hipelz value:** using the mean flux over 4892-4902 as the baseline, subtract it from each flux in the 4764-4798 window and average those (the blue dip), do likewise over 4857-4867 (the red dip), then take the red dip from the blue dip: 1.54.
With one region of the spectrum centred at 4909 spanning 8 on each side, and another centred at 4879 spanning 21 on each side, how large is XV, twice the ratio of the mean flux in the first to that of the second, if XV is 2.18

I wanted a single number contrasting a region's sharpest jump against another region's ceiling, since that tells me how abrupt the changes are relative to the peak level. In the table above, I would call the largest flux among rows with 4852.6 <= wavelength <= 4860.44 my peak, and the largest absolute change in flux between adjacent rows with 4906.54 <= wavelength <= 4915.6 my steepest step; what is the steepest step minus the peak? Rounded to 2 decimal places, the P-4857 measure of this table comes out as -5.94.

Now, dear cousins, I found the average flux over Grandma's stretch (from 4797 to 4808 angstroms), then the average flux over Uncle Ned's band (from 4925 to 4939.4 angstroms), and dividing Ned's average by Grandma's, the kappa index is 0.933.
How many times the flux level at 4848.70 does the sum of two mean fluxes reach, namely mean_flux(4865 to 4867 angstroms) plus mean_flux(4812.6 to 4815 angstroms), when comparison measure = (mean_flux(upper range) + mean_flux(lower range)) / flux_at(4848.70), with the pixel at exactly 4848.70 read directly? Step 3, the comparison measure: 1.981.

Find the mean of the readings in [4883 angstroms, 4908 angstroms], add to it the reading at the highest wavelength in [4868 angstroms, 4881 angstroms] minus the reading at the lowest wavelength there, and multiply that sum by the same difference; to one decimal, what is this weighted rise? 6.6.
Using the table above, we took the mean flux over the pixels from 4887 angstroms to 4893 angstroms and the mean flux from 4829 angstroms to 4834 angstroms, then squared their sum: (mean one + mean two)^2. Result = 159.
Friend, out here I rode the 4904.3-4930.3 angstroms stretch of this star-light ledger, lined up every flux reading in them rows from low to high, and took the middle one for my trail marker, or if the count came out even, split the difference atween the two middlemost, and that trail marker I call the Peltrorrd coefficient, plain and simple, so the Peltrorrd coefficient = 6.59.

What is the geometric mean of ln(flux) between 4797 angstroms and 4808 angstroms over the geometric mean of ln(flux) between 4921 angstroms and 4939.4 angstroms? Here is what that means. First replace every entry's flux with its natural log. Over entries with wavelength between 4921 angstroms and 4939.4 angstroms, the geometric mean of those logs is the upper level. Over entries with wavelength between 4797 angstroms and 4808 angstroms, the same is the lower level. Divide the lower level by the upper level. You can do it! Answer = 1.04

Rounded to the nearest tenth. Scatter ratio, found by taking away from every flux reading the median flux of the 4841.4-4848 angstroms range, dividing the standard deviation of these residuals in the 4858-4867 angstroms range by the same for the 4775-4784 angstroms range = 3.1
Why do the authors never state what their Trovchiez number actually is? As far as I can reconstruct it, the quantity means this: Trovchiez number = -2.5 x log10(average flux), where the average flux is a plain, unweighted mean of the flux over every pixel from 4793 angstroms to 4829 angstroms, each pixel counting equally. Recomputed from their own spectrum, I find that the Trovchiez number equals -2.11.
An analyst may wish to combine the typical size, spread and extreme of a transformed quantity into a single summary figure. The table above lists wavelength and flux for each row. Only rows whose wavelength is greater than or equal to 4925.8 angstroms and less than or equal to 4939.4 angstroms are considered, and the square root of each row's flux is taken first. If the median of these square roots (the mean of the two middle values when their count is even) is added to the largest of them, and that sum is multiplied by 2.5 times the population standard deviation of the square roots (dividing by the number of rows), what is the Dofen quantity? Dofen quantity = 1.1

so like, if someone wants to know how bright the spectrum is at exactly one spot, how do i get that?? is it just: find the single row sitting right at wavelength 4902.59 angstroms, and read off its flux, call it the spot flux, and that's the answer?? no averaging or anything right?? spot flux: 7.022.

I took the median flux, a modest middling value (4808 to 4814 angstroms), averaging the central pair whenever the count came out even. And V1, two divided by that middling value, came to 0.290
